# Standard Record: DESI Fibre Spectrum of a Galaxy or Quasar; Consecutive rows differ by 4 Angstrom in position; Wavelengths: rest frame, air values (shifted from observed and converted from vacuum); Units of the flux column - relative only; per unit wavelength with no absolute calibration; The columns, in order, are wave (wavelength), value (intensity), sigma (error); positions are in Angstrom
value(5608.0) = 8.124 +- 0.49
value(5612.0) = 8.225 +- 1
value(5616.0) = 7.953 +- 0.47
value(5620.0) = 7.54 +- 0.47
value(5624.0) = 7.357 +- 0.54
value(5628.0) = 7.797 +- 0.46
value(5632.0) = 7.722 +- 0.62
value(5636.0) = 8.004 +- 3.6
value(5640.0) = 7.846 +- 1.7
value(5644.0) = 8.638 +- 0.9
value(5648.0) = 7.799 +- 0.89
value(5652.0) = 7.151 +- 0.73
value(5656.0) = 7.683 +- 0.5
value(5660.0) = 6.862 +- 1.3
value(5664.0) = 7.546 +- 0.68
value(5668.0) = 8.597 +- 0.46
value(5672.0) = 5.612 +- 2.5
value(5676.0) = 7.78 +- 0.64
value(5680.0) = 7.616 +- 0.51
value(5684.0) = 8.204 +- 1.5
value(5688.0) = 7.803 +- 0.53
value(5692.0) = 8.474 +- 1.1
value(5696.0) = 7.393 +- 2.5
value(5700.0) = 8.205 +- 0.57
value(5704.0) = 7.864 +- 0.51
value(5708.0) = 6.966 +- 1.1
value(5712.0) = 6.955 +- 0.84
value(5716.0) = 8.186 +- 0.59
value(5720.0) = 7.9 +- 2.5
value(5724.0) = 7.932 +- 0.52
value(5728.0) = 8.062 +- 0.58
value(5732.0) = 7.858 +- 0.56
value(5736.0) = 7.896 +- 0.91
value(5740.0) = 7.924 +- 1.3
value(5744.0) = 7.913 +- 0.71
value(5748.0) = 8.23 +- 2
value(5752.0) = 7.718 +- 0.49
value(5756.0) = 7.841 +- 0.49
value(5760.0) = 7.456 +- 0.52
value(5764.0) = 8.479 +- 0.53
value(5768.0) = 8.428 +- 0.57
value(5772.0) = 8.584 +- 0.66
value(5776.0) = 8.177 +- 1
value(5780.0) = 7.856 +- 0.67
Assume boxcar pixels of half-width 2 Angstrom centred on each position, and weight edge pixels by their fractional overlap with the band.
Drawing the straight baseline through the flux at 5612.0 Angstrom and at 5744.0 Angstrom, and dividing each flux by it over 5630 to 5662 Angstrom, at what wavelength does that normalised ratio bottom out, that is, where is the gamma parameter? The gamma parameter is 5660.0 Angstrom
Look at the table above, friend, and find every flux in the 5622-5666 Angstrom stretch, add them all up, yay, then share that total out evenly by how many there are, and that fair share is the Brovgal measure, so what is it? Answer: 7.67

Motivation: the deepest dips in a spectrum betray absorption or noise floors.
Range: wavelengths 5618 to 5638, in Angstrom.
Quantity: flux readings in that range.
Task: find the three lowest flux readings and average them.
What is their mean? 7.54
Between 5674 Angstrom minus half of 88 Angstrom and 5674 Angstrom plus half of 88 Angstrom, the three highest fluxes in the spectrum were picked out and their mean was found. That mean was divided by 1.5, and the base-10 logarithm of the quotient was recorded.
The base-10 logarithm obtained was 0.757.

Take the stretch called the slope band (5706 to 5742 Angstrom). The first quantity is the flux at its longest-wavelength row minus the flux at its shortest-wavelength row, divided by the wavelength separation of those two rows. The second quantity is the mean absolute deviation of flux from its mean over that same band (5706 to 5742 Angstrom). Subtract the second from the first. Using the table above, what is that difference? -0.32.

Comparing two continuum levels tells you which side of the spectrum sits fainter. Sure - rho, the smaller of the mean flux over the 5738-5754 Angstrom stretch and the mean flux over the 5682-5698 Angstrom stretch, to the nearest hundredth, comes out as 7.95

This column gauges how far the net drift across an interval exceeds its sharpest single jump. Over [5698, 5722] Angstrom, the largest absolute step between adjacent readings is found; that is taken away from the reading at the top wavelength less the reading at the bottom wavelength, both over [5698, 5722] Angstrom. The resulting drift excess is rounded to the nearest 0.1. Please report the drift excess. -1.5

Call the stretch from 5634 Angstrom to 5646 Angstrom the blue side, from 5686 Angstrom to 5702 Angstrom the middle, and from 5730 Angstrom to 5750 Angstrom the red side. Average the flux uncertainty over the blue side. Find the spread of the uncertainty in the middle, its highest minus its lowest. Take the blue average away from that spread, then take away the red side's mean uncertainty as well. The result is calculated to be -1.2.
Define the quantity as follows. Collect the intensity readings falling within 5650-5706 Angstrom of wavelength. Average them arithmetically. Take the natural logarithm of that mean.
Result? 2.03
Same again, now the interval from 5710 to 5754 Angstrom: 2.06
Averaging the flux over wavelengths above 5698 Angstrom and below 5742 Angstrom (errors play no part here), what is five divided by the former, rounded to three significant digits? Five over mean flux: 0.641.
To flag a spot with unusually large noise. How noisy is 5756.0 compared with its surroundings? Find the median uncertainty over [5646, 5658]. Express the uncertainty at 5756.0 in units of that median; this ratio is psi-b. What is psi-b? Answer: 0.67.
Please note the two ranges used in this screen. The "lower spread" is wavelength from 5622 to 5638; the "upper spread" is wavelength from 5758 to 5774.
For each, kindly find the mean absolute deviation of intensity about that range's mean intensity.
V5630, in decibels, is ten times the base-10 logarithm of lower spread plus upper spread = -2.4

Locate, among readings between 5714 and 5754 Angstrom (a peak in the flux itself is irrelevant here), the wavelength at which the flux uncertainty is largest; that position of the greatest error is 5720.0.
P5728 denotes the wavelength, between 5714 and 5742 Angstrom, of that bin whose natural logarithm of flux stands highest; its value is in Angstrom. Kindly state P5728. 5716.0 Angstrom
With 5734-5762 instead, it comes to 5748.0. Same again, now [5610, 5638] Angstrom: 5612.0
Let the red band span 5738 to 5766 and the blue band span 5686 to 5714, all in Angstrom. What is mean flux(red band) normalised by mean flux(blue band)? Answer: 1.04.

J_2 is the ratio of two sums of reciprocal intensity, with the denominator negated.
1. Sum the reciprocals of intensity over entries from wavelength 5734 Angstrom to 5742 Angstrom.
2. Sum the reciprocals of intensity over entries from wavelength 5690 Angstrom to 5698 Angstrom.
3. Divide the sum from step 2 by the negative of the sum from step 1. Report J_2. -1.00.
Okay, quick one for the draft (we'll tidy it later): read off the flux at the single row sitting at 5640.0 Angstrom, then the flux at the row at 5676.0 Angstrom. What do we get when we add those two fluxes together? 15.6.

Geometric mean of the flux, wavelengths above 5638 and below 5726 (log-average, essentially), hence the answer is 7.65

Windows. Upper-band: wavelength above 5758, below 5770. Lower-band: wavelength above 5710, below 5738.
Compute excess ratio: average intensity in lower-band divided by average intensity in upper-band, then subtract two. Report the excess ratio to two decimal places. -1.04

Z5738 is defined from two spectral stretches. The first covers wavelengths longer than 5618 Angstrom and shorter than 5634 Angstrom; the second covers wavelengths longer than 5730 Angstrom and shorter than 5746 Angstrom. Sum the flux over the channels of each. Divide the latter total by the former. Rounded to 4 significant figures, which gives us 1.039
